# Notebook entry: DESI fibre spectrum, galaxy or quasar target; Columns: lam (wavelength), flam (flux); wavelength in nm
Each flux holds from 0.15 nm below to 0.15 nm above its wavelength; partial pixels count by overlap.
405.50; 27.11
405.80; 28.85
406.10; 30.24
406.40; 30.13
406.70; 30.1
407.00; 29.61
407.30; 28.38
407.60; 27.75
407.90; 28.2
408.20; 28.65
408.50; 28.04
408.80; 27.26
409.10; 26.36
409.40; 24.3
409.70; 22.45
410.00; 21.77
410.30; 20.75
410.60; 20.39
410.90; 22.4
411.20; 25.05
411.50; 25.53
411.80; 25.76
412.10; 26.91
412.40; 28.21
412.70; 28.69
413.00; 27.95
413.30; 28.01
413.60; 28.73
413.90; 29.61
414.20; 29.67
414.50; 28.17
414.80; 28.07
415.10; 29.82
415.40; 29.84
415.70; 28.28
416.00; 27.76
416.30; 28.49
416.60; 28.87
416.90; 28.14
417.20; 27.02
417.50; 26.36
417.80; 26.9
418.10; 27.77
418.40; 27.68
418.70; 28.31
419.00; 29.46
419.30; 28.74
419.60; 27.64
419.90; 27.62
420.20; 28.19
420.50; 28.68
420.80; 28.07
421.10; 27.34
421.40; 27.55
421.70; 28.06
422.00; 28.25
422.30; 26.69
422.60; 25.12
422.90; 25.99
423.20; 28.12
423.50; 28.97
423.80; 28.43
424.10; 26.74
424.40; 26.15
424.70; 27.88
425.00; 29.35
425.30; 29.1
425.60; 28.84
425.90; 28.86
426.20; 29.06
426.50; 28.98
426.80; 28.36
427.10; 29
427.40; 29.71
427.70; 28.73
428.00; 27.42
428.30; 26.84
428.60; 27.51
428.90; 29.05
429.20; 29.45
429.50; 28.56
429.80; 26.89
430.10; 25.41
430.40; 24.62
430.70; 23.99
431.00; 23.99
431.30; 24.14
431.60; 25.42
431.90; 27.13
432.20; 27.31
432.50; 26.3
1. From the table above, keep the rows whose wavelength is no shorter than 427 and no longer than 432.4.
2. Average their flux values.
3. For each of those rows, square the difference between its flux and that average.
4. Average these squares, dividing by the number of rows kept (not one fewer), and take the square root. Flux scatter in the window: 1.9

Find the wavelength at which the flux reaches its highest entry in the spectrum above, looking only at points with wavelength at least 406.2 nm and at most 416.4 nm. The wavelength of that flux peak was 406.40 nm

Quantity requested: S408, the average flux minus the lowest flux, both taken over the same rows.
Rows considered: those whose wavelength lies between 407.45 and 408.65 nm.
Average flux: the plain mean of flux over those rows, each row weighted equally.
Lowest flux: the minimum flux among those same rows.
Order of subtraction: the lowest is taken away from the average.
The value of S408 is 0.41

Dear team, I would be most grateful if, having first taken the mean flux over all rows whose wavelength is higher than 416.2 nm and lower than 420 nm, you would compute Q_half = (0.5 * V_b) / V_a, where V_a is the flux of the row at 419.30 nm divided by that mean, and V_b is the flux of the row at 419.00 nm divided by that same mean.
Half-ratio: 0.513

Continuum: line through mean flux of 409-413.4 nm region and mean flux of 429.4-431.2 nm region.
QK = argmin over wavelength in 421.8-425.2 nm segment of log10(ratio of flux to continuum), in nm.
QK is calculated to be 422.60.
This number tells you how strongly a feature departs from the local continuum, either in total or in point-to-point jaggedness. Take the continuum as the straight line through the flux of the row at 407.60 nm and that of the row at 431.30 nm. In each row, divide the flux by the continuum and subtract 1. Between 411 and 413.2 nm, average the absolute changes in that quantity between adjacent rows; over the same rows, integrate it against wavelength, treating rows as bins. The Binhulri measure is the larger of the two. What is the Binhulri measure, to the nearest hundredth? 0.03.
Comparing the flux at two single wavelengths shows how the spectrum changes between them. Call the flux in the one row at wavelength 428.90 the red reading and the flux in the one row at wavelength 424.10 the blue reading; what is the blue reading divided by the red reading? 0.92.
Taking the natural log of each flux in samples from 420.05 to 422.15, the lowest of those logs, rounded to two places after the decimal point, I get 3.31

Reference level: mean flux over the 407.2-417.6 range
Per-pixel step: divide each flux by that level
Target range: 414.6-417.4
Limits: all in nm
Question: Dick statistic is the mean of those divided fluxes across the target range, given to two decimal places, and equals 1.06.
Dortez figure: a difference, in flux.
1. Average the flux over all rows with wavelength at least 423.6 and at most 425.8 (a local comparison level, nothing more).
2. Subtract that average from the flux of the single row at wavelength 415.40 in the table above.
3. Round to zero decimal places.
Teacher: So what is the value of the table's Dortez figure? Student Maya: 2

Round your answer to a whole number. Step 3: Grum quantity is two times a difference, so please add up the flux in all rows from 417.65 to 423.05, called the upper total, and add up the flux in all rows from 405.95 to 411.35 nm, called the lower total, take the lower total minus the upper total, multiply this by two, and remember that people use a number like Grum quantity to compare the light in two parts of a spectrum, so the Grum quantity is -52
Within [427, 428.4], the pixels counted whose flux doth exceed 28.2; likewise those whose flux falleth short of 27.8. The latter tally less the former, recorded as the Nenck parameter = -1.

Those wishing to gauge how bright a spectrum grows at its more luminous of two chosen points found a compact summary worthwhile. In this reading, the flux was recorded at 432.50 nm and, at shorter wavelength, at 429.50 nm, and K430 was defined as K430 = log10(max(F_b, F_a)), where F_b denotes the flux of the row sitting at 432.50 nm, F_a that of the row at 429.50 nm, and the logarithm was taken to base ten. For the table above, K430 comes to 1.46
